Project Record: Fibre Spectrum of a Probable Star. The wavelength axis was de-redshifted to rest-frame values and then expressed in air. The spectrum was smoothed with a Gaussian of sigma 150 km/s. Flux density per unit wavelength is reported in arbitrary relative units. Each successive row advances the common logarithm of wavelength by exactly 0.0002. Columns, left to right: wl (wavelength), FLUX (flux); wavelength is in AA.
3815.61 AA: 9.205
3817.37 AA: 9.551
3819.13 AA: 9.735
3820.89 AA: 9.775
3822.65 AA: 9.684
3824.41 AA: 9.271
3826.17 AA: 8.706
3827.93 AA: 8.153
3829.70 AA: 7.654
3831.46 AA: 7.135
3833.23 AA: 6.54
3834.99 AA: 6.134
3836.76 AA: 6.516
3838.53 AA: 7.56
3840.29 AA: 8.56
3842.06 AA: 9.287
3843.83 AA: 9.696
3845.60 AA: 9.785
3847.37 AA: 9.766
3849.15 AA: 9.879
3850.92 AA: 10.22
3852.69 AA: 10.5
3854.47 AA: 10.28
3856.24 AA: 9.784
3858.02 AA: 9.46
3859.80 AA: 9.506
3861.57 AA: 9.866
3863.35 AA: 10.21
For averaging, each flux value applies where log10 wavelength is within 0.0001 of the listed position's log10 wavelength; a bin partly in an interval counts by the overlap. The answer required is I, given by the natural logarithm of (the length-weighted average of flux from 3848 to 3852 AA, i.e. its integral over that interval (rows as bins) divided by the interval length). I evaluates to 2.31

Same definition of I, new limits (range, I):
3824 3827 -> 2.19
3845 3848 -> 2.28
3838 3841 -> 2.09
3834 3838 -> 1.86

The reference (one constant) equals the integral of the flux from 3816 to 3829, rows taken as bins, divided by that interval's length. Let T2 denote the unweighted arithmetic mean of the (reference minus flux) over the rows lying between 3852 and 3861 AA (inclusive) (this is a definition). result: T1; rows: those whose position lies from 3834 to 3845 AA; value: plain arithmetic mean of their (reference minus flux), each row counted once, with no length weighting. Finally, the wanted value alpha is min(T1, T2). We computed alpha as -0.67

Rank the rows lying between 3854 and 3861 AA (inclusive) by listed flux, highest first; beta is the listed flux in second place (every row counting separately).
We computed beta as 9.784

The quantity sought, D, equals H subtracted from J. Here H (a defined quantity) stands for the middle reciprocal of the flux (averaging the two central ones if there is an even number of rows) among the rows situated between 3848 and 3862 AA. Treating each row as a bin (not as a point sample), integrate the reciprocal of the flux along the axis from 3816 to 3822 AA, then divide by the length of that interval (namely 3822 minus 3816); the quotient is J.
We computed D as 0.002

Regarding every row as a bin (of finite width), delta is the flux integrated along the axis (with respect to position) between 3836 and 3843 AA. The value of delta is 56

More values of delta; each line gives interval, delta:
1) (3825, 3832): 56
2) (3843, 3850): 68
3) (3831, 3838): 46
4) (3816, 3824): 77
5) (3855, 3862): 68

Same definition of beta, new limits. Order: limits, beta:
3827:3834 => 7.654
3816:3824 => 9.735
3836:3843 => 8.56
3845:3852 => 9.879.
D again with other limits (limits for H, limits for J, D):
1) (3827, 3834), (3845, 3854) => -0.036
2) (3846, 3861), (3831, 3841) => 0.042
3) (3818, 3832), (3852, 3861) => -0.010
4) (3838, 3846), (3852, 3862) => -0.006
